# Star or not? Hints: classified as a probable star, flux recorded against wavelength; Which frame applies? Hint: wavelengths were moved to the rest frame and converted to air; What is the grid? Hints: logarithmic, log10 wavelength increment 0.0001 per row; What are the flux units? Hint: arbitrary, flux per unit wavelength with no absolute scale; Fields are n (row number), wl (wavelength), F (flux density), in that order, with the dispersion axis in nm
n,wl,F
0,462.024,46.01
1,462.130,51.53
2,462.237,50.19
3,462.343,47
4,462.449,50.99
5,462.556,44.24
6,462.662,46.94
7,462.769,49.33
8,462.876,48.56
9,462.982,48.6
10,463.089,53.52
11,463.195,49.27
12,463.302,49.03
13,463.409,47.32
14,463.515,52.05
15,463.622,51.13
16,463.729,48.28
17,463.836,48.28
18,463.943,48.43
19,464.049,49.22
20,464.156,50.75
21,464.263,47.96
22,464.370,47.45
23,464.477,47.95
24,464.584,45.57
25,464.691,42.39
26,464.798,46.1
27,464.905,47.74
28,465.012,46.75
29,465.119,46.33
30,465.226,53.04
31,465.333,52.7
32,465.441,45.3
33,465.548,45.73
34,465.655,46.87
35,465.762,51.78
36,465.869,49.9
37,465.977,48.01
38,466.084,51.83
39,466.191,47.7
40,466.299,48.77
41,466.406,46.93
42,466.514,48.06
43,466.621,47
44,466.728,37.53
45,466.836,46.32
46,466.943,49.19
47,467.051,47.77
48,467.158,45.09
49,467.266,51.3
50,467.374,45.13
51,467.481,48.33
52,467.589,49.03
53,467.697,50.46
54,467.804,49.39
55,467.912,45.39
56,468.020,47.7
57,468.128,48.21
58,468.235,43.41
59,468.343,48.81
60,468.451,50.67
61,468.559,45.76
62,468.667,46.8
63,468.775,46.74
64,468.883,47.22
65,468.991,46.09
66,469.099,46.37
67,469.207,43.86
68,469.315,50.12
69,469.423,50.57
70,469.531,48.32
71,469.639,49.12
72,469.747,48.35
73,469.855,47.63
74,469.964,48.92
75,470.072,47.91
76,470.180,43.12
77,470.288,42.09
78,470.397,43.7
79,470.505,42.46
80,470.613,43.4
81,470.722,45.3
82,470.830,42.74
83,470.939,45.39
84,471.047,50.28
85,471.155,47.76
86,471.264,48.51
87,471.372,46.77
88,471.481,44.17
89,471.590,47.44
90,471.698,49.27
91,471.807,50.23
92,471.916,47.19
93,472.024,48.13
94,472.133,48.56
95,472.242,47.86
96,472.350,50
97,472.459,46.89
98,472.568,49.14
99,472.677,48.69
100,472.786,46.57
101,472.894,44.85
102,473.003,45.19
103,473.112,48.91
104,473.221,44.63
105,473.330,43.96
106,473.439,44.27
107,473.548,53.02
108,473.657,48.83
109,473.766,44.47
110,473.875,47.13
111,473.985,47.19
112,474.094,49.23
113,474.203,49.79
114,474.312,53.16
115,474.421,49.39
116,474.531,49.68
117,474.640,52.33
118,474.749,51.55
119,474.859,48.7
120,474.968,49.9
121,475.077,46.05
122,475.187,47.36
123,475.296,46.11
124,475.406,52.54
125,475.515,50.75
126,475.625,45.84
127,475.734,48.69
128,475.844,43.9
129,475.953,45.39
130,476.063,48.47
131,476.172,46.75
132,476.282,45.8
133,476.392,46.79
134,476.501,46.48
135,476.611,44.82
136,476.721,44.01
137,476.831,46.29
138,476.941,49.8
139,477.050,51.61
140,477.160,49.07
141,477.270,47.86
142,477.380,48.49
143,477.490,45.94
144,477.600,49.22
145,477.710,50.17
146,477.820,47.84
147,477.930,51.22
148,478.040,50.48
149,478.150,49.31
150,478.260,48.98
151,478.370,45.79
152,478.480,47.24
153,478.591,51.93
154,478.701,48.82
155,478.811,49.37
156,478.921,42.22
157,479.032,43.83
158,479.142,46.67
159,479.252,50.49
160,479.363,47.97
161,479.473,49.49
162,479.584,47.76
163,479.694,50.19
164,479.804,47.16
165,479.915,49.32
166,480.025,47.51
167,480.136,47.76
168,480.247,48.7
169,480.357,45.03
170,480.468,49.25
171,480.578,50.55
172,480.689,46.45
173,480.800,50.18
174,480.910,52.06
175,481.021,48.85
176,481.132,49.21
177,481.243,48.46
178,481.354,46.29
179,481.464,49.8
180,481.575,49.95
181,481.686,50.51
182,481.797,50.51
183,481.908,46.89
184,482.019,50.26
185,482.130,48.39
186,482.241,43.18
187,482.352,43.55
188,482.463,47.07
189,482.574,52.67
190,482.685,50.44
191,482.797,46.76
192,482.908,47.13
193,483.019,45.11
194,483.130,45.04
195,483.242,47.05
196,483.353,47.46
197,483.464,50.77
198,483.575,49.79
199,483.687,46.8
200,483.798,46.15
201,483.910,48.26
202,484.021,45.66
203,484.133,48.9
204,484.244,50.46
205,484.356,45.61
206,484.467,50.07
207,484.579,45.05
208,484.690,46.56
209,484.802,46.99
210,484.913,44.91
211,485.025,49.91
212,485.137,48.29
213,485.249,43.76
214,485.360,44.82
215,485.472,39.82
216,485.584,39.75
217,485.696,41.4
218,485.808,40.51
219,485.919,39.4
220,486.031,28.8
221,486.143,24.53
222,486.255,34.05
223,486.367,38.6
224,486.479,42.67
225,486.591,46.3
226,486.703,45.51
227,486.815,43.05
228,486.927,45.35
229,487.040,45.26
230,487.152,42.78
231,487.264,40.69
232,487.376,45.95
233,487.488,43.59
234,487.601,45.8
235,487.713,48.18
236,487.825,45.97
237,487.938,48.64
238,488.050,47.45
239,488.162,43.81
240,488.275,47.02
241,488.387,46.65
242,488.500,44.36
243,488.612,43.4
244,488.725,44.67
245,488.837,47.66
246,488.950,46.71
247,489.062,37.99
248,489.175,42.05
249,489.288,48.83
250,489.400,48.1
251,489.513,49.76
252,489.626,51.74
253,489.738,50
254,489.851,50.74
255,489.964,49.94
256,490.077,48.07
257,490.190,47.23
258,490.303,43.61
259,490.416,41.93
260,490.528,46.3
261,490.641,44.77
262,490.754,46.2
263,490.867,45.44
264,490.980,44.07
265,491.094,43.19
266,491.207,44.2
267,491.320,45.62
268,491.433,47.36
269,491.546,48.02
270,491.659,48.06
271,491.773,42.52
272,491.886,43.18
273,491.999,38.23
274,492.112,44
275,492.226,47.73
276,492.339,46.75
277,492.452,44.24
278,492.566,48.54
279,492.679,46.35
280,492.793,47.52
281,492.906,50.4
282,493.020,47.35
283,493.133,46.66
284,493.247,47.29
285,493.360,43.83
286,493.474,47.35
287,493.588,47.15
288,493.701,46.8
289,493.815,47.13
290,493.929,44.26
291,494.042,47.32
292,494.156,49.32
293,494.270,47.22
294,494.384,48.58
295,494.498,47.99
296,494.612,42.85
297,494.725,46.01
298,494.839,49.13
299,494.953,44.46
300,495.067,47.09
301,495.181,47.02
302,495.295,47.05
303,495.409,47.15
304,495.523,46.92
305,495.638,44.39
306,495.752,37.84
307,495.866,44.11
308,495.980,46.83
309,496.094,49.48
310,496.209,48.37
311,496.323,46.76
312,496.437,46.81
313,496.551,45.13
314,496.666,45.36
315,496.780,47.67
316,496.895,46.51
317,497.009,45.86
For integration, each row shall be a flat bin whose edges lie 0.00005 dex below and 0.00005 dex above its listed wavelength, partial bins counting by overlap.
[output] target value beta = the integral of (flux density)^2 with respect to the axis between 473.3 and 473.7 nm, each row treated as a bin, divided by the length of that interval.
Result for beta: 2290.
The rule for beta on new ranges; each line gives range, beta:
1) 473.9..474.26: 2365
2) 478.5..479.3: 2273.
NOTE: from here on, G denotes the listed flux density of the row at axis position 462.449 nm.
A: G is 50.99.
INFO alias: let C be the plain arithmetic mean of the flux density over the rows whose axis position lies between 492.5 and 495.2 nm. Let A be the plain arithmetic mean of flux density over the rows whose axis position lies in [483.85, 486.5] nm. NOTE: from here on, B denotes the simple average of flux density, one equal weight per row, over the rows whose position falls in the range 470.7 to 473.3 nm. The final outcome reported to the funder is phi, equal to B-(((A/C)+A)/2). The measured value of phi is 25.4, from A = 42.9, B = 47.3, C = 47.0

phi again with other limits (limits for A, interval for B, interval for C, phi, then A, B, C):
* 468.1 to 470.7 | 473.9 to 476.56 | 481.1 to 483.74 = 24.6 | 46.7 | 48.4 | 48.0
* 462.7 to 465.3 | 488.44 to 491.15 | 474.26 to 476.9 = 21.3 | 48.5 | 46.1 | 47.9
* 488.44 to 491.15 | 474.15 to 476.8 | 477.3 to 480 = 24.6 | 46.1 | 48.1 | 48.3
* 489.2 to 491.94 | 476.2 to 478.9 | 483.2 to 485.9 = 24.4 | 46.6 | 48.2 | 46.2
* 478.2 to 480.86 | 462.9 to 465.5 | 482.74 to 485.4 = 24.0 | 48.0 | 48.5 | 47.1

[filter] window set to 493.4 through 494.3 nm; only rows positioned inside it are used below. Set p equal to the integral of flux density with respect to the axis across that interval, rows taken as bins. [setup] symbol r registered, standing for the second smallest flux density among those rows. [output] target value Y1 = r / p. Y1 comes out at 1.11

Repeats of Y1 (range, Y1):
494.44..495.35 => 1.05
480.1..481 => 1.06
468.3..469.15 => 1.15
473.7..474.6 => 1.07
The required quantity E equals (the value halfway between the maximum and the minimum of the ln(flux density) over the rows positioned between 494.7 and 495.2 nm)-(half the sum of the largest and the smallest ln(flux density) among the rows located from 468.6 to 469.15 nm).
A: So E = 0.00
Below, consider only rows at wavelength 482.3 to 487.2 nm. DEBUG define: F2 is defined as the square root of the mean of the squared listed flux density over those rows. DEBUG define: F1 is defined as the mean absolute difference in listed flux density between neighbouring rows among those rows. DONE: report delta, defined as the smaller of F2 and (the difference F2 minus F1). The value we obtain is 42.1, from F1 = 2.8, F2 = 44.9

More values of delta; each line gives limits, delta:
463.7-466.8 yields 45.5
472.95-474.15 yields 44.0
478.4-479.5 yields 44.8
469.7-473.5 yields 44.7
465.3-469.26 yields 44.7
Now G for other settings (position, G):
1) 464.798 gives 46.1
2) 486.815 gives 43.05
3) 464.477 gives 47.95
